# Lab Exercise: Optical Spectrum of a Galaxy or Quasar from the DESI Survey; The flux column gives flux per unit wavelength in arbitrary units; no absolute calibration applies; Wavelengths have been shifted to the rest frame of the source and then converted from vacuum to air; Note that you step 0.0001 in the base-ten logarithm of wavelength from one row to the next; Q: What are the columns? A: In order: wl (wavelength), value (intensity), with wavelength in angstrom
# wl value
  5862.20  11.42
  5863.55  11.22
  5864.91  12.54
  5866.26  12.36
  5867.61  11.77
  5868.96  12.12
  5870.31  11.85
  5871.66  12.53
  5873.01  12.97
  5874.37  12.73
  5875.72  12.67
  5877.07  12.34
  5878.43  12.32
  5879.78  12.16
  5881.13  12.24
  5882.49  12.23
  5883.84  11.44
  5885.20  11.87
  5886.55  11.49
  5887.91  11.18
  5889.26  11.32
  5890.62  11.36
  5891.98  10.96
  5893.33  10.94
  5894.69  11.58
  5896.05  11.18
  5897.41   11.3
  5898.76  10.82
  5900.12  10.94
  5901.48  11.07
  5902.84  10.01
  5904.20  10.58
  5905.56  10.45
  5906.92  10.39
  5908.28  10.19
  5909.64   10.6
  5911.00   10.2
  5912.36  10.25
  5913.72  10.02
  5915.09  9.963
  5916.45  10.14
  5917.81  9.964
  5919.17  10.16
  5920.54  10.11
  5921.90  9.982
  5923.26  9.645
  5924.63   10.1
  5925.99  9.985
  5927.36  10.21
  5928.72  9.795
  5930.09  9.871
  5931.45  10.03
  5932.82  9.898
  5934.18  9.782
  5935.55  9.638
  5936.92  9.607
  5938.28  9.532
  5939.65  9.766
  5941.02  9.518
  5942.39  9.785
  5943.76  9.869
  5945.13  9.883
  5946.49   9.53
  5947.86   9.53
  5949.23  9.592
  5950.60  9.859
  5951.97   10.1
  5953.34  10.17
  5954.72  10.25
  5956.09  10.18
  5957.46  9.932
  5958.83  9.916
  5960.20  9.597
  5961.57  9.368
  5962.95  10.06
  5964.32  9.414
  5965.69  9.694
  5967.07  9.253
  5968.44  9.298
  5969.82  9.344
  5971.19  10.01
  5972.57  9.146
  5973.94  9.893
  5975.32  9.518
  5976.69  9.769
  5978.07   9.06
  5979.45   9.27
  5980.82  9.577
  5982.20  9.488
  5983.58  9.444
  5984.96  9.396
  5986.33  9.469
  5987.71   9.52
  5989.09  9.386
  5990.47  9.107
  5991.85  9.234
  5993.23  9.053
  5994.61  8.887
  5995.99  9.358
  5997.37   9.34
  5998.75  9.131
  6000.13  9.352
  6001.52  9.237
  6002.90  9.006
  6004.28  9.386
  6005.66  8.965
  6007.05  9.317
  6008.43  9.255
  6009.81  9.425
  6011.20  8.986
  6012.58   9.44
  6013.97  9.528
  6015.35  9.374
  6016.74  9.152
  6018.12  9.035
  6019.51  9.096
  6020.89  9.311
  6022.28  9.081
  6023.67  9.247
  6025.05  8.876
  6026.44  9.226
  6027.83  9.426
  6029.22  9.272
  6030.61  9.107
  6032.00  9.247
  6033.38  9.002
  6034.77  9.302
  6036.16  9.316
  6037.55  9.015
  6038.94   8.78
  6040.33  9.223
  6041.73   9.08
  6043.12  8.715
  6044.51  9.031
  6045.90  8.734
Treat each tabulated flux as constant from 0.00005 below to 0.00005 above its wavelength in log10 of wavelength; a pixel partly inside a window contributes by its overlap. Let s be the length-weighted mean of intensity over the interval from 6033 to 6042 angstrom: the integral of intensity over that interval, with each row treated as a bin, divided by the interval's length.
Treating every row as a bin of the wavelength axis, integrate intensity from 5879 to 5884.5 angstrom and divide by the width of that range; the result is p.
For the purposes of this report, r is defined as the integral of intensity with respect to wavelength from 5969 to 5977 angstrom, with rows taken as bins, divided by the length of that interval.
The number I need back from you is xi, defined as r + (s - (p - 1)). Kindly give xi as 8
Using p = 12.0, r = 9.60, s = 9.1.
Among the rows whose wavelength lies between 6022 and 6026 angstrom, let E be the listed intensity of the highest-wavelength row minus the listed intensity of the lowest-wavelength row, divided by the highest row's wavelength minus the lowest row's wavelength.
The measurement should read -0.074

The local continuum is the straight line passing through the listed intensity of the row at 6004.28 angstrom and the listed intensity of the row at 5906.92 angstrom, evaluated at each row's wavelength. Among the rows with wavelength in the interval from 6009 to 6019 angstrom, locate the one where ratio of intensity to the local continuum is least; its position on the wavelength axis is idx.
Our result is 6011.20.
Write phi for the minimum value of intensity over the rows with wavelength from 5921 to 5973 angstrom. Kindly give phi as 9.146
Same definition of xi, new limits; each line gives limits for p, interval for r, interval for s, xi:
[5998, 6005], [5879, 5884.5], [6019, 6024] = 13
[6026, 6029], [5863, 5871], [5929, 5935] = 14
